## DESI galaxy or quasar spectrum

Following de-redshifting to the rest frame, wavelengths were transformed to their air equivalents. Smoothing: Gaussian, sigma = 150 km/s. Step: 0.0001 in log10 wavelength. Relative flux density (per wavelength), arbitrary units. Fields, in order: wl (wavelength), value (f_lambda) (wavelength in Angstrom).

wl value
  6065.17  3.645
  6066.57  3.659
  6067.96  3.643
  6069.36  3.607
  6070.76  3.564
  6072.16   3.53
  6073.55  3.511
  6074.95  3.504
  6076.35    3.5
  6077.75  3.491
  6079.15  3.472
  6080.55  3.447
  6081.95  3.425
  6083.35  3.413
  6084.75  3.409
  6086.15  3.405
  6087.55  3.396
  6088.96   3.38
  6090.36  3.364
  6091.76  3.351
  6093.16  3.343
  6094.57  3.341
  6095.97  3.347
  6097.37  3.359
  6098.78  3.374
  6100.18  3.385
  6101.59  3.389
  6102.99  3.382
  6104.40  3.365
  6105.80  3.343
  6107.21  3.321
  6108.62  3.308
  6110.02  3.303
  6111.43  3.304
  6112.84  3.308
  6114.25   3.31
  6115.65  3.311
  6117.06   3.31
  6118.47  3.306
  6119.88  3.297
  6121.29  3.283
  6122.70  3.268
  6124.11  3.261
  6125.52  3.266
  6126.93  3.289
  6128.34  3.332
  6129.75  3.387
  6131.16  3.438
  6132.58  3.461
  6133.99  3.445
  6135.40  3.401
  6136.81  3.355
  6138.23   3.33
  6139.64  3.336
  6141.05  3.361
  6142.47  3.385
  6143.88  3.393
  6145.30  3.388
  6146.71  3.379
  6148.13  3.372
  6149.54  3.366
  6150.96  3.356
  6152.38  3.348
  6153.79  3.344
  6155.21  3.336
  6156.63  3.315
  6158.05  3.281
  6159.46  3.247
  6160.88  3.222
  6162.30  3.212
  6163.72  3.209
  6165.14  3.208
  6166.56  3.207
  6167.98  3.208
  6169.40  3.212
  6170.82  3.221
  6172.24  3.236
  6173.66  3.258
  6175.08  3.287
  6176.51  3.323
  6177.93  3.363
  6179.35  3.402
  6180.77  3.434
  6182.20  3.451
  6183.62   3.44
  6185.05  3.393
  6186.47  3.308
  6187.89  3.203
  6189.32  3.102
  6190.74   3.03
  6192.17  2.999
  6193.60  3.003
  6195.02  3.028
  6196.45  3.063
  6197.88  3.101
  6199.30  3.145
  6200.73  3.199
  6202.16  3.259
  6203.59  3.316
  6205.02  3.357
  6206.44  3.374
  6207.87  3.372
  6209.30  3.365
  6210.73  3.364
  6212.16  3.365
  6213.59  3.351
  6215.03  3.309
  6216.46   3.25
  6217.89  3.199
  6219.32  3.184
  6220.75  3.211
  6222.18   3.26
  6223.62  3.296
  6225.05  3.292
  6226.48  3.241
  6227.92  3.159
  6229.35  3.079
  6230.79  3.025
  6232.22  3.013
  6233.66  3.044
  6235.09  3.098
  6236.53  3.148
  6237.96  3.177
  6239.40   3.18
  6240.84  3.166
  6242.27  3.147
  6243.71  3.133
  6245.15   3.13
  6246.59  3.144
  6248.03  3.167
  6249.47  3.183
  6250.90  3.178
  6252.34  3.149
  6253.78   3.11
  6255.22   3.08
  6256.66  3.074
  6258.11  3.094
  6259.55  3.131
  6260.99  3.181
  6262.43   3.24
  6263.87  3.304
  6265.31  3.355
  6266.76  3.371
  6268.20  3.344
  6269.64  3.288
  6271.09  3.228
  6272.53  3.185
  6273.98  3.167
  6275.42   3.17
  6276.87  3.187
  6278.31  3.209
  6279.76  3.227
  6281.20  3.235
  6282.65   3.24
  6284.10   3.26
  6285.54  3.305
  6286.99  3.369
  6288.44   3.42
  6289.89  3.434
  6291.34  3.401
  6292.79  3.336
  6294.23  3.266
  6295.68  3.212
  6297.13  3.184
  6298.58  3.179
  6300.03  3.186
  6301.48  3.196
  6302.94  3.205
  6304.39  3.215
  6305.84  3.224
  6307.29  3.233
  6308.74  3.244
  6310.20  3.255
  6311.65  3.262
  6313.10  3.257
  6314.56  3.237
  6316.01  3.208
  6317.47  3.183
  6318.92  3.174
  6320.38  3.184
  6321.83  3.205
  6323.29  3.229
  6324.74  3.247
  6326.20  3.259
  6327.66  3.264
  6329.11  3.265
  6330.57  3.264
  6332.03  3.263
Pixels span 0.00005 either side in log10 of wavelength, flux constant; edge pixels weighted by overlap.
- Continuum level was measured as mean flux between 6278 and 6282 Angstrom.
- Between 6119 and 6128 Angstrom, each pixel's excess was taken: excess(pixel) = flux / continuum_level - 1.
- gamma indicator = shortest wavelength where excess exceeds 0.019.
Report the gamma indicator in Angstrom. 6119.88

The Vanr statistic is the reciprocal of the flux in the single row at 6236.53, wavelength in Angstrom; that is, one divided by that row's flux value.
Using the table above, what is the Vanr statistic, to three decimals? 0.318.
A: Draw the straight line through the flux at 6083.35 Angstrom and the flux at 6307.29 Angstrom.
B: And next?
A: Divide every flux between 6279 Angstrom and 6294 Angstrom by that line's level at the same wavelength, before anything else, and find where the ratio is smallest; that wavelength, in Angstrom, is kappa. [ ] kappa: 6279.76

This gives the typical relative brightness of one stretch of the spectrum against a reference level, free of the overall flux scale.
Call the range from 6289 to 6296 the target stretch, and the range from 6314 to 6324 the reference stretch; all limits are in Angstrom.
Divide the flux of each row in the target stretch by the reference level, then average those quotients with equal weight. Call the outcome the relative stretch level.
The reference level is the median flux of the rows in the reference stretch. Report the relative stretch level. 1.04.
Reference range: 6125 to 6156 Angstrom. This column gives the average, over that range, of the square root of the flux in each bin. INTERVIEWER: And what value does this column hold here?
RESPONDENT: 1.83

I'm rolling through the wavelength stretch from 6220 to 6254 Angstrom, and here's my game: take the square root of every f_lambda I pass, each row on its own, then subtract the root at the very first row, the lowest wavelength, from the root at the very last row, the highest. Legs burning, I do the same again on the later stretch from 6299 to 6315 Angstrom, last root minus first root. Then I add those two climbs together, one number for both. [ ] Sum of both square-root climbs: -0.01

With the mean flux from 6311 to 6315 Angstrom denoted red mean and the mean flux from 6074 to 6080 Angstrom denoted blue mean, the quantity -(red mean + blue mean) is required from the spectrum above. -6.74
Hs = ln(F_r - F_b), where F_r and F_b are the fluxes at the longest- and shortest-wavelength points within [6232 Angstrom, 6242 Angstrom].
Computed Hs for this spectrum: -1.9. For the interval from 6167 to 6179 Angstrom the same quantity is -1.9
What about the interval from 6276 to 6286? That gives -2.1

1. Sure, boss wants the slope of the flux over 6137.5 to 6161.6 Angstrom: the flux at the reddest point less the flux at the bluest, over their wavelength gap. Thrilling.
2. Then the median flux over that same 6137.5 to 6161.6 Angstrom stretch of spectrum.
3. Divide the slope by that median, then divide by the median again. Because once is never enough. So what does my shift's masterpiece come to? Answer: -0.0004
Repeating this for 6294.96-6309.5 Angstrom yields 0.0002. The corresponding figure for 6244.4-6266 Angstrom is 0.0011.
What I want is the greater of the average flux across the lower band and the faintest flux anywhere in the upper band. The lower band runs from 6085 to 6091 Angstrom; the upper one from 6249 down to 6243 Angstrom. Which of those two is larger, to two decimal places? 3.39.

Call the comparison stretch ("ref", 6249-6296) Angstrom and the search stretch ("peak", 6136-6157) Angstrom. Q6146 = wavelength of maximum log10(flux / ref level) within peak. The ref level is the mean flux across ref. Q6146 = 6143.88 Angstrom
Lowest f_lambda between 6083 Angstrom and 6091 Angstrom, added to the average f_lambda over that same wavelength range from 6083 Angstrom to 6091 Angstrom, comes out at 6.76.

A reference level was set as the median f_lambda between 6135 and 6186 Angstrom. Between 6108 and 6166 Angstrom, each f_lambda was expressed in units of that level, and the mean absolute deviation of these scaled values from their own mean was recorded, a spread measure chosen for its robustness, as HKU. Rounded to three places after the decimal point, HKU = 0.015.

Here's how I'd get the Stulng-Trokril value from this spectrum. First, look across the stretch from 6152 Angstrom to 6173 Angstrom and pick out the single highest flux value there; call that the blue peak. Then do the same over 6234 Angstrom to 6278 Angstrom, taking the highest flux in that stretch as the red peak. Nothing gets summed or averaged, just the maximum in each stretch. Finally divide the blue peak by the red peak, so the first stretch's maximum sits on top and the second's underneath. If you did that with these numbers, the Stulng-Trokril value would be 0.99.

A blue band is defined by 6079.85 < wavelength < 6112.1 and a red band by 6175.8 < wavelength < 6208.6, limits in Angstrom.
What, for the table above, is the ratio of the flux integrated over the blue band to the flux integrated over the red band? 1.02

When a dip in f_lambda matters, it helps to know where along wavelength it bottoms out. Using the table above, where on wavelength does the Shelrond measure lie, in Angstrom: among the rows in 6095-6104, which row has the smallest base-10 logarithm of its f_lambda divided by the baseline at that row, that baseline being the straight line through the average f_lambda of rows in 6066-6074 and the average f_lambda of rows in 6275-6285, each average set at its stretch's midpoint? 6095.97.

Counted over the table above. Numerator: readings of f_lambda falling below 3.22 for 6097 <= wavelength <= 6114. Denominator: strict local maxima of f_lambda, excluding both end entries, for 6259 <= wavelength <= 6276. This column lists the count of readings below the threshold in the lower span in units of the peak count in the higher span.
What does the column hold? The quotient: 0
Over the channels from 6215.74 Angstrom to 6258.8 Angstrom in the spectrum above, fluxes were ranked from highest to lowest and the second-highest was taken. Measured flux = 3.292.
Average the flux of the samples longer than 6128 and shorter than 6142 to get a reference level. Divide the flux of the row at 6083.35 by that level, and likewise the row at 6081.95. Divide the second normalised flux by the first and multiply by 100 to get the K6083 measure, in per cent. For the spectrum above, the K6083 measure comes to 100.4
